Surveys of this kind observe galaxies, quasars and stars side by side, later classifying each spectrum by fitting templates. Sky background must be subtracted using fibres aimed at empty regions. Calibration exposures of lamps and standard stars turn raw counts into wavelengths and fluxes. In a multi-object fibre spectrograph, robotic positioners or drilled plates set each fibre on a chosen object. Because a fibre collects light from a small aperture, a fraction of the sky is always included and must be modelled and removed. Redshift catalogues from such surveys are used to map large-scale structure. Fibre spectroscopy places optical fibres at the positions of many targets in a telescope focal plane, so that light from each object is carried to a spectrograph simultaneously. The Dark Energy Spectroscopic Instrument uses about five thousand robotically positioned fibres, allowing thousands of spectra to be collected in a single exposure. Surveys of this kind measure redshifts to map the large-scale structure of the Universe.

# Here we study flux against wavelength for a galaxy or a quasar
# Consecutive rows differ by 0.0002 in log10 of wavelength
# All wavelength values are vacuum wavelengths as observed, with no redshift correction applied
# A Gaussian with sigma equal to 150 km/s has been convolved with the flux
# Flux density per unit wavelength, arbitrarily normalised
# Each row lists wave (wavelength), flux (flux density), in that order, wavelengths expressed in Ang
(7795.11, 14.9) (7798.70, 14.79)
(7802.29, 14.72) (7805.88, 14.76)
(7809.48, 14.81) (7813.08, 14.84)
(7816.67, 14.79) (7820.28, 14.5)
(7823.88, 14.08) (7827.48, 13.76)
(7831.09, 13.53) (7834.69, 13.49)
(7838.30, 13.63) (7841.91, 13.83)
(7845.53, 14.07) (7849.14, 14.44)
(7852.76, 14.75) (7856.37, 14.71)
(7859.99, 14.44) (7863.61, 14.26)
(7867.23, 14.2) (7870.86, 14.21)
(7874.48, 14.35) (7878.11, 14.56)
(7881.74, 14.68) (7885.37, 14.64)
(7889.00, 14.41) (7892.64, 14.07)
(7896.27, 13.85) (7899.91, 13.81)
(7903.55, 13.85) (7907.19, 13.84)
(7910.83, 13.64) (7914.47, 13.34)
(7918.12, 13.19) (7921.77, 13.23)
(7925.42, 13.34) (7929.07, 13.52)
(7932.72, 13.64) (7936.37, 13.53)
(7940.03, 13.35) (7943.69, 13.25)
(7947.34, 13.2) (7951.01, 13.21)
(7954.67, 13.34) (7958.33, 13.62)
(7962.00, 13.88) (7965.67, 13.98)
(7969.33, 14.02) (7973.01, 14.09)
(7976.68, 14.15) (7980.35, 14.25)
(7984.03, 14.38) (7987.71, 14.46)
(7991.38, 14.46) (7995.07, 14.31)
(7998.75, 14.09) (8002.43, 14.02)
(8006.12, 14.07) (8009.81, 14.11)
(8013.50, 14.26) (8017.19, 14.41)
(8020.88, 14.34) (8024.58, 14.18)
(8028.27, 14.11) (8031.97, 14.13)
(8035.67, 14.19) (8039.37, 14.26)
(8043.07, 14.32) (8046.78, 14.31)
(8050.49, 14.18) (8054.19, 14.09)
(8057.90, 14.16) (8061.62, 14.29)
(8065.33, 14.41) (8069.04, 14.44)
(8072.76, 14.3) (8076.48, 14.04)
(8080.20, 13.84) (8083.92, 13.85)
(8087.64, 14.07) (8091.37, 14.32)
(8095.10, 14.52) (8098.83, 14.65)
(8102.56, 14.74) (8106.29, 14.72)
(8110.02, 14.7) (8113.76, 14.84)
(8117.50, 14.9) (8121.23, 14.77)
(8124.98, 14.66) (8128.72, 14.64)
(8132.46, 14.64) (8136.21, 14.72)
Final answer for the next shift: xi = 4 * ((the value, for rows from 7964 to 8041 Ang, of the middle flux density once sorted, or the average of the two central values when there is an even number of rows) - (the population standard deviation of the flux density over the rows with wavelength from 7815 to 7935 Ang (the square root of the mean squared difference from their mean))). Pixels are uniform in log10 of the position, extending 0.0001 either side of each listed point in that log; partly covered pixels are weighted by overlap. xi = 54.8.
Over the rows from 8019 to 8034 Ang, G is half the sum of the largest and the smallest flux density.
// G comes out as 14.2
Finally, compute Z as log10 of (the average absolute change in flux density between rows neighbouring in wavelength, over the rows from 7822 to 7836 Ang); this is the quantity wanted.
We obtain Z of -0.71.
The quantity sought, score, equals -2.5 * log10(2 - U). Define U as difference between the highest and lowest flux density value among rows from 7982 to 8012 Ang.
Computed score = -0.48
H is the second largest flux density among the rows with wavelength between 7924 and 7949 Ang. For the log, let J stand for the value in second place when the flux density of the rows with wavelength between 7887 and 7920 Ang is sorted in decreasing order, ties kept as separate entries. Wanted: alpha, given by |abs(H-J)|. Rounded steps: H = 13.53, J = 14.07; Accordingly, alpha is 0.5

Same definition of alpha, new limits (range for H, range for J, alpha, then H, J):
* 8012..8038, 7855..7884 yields 0.3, 14.34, 14.68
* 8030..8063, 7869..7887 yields 0.3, 14.31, 14.64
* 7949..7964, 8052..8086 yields 0.8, 13.62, 14.41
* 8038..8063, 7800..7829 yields 0.5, 14.31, 14.81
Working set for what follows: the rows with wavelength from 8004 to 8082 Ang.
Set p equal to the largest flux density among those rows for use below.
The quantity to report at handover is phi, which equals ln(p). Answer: 2.67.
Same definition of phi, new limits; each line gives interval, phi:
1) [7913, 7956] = 2.61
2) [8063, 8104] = 2.69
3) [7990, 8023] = 2.67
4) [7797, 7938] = 2.70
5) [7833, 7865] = 2.69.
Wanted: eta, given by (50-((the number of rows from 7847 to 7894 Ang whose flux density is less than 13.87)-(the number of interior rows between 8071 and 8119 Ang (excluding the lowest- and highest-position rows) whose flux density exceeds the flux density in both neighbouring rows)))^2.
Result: 2601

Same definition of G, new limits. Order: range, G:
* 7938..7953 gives 13.3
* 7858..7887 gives 14.4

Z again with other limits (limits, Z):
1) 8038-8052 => -1.18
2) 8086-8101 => -0.71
